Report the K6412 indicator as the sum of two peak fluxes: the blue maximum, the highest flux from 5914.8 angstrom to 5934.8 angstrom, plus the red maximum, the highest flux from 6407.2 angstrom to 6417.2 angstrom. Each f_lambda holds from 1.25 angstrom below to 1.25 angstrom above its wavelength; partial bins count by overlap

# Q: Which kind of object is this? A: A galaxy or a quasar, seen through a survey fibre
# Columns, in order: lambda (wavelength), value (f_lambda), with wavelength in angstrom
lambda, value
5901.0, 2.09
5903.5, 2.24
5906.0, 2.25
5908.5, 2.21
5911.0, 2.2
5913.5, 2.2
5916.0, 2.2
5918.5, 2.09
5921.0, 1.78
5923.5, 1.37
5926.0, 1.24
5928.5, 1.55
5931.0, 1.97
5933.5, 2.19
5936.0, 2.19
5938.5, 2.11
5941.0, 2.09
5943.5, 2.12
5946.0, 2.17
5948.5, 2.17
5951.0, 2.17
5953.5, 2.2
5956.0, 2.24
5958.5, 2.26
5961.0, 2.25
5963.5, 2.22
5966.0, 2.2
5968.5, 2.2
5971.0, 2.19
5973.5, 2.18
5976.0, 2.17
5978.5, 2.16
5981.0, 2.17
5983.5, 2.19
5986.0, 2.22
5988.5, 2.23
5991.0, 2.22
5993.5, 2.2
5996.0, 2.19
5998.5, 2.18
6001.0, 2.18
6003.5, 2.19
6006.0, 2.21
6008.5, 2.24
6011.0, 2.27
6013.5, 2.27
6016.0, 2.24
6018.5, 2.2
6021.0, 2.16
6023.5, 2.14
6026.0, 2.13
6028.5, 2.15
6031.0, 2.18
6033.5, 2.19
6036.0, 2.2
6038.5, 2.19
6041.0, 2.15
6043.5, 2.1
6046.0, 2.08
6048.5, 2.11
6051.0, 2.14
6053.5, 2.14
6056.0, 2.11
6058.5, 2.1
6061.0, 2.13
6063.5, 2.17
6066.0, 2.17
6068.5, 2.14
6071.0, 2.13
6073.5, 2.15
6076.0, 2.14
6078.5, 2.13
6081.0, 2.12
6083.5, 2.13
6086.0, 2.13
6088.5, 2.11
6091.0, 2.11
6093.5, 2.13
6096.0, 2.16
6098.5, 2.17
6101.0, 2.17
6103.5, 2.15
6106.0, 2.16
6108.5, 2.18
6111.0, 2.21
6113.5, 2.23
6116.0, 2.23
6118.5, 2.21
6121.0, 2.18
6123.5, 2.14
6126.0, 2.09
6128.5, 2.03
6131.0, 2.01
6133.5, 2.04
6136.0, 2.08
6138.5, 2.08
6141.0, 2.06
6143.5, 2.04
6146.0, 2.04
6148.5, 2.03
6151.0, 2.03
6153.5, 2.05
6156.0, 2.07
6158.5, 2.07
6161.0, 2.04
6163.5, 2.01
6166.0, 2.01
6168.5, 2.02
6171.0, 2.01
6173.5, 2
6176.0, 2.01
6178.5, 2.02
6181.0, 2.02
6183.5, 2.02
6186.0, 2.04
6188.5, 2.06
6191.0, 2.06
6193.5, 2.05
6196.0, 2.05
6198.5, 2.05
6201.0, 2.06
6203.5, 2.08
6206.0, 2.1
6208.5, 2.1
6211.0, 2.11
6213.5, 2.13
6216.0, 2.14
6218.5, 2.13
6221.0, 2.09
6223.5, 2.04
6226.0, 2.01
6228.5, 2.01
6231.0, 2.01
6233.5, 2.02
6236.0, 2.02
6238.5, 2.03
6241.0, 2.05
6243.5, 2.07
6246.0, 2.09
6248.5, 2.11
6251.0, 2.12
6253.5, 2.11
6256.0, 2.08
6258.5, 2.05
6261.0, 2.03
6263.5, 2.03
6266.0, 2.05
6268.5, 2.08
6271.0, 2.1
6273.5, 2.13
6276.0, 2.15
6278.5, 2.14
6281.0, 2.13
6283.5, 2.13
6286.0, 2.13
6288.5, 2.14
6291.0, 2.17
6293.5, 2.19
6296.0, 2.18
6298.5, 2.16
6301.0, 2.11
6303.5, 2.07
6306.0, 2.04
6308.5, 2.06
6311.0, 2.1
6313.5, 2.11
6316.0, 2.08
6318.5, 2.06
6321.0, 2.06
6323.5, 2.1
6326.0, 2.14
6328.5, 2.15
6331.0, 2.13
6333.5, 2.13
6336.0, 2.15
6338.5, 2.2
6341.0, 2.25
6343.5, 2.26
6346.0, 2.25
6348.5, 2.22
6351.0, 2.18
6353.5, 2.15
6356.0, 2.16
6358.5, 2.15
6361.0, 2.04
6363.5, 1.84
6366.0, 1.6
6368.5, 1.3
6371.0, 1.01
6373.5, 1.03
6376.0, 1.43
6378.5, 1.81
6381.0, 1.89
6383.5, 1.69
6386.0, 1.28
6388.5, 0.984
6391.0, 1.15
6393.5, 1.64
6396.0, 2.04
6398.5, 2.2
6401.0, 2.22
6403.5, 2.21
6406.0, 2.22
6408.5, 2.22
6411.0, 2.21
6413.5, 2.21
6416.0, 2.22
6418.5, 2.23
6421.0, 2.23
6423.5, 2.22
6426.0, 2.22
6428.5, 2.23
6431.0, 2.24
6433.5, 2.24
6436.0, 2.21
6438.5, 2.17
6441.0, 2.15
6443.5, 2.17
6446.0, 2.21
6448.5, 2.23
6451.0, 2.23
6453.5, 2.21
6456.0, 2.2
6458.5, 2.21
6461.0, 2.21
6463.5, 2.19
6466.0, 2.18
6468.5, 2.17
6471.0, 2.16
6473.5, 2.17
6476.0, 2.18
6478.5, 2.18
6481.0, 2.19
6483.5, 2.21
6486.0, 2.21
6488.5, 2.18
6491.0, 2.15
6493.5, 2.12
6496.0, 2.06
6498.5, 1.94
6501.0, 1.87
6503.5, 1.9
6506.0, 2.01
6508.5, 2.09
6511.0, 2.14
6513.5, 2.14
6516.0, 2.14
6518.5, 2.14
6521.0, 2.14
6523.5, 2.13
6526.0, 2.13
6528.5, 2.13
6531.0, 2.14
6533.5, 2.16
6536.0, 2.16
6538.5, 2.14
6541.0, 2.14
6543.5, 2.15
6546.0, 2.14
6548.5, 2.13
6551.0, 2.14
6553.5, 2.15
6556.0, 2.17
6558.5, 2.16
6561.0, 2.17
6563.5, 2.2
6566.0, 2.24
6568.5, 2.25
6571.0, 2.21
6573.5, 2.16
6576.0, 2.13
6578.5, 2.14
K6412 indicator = 4.42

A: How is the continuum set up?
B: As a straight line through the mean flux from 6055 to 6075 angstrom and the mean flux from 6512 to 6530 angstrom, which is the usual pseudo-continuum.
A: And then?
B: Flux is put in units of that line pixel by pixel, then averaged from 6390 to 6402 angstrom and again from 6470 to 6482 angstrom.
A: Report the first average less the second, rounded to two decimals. -0.15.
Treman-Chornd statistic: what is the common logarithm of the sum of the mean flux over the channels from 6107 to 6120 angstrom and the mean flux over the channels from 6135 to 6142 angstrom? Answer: 0.632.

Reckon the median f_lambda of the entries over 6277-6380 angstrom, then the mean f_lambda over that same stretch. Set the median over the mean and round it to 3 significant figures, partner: 1.06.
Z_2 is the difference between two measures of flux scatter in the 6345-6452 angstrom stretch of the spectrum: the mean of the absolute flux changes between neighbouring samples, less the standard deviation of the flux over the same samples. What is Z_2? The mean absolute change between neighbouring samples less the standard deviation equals -0.29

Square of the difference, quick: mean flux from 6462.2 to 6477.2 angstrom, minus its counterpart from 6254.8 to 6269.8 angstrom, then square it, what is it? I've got 0.0148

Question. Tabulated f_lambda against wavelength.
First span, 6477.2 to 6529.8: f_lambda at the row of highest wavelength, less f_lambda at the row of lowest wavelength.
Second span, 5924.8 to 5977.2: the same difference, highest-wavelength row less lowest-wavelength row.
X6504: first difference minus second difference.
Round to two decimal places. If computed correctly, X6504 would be -0.98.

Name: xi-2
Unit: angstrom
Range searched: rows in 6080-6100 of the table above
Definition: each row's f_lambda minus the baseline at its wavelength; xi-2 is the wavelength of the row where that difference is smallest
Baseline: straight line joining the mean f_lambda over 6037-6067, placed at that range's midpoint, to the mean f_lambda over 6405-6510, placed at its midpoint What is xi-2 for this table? 6091.0 angstrom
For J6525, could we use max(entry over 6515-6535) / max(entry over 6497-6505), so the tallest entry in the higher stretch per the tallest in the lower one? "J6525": 1.11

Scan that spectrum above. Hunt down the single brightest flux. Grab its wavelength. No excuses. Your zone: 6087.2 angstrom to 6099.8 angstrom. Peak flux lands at 6098.5 angstrom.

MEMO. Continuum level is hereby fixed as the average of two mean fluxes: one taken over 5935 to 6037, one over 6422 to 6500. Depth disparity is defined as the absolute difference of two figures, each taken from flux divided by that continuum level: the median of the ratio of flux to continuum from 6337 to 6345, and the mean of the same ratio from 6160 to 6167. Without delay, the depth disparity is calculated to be 0.11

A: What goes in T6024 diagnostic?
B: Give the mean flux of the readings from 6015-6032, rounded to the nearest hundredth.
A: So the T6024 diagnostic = 2.17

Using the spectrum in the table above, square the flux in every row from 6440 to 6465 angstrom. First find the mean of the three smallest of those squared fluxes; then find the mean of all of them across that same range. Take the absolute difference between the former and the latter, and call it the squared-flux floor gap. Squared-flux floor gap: 0.14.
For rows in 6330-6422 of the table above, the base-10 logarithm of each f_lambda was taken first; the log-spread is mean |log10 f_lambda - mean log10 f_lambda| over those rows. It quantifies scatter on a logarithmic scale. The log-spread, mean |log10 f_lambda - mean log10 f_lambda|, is 0.089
